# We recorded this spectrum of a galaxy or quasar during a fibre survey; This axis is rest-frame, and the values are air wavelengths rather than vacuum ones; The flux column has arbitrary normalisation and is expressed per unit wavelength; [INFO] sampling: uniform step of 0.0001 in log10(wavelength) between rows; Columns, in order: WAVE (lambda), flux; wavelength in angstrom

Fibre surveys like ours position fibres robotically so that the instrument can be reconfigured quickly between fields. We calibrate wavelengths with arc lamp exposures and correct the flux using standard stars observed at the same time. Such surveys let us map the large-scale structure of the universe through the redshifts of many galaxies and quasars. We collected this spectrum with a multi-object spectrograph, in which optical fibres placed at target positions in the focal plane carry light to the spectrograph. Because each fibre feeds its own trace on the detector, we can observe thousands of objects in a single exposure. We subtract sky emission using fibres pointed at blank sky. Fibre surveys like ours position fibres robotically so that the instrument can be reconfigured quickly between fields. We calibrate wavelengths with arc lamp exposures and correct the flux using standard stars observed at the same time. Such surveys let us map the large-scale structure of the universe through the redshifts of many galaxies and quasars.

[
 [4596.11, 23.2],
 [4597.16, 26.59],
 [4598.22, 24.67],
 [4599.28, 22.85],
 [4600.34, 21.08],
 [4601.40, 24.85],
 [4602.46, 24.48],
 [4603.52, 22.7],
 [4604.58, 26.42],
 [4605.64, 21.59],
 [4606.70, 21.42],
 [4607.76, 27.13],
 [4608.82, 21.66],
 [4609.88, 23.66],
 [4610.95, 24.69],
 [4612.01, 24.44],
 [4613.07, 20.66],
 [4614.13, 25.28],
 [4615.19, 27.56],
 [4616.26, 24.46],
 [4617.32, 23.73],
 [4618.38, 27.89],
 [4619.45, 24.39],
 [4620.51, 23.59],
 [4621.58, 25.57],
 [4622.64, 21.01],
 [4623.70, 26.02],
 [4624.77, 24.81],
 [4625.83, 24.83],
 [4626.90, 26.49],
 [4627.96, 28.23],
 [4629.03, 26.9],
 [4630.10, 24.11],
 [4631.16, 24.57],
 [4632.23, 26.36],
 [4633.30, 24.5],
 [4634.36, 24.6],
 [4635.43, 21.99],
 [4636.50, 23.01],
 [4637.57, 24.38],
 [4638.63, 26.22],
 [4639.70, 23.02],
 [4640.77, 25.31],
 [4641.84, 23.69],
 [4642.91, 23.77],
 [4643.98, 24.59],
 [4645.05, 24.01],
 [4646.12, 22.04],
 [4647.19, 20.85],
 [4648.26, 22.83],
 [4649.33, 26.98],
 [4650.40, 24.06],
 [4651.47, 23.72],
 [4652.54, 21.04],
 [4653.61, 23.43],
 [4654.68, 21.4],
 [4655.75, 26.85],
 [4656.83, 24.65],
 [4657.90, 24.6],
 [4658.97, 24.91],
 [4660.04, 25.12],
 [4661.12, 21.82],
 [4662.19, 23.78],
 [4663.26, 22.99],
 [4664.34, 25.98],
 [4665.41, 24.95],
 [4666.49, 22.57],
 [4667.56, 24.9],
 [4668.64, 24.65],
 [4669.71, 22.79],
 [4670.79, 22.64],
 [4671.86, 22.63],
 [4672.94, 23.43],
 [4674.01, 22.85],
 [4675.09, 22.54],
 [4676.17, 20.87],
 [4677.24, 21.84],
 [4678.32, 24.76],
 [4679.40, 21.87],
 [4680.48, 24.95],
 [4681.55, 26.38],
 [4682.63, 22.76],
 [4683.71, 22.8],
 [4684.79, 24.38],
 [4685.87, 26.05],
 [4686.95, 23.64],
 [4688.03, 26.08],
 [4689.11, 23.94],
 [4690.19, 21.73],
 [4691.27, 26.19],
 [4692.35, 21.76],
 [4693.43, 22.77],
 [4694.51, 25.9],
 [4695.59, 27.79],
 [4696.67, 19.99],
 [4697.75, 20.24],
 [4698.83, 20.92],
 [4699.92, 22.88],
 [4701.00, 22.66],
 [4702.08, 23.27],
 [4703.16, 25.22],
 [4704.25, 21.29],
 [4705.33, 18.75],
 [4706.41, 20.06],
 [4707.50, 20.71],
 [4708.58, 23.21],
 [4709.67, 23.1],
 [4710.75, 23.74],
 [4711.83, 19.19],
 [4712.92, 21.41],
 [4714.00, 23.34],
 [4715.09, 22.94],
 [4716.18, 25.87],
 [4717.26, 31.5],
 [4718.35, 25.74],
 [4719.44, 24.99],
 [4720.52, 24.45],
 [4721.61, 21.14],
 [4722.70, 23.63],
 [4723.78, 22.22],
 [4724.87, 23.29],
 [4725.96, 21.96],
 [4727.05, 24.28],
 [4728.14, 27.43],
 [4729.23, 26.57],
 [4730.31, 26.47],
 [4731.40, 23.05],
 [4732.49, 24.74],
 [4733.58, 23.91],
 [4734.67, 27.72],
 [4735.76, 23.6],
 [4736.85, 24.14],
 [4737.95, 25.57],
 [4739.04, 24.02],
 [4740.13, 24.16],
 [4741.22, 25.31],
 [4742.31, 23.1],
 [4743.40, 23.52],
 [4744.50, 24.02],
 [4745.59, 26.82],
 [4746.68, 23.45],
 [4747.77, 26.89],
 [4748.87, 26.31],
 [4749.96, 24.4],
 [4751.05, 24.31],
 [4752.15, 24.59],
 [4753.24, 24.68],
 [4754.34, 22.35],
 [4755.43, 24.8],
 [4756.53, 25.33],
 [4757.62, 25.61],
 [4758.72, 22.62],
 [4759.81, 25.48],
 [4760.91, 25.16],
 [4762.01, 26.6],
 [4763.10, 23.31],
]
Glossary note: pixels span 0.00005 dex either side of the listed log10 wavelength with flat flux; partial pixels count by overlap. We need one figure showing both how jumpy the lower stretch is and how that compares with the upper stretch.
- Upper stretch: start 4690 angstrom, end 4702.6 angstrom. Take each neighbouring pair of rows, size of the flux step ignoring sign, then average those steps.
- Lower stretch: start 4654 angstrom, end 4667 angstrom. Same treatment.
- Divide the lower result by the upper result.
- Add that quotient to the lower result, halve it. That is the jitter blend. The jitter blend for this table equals 1.3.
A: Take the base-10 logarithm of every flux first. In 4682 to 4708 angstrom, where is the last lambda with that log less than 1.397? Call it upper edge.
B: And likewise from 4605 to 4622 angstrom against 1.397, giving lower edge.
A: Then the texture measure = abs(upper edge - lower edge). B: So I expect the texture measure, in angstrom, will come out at 87.0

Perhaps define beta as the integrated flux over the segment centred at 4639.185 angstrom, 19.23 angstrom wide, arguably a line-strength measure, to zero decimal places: 459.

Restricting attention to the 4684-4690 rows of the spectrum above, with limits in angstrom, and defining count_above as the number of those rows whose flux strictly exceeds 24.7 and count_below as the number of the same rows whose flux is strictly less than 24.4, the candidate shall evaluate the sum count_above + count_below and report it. 5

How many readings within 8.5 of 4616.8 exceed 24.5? 7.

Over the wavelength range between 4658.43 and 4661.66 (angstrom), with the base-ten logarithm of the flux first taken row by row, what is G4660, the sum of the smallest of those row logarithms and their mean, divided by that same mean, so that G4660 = 1.971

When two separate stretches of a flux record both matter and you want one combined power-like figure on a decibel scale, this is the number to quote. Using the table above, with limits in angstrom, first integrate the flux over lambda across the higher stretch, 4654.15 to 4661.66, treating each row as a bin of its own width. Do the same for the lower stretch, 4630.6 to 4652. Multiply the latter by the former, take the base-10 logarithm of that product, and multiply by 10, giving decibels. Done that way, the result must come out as 50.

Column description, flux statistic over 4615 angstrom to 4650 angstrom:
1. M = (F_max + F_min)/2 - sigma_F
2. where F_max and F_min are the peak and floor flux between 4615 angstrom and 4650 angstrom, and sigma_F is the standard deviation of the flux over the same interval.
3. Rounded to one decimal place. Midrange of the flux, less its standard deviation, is 22.7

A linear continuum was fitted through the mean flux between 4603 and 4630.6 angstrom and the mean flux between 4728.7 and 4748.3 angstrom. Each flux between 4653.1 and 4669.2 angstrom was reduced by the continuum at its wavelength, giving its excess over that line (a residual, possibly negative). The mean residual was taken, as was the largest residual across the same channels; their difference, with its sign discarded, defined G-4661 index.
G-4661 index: 2.7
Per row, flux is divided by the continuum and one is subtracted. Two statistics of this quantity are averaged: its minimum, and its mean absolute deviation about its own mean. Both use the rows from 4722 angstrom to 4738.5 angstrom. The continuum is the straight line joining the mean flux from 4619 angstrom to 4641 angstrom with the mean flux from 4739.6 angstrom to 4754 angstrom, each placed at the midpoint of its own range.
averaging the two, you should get -0.026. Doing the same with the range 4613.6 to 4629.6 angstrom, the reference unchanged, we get -0.046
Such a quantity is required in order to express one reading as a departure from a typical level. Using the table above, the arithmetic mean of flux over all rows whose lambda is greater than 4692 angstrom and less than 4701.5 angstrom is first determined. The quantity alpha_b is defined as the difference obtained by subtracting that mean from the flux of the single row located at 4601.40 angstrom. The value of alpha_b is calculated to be 2.1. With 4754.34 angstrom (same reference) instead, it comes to -0.4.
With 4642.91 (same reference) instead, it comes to 1.0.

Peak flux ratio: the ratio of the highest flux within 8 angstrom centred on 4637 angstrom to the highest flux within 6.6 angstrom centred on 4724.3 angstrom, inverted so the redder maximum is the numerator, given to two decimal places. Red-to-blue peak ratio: 0.93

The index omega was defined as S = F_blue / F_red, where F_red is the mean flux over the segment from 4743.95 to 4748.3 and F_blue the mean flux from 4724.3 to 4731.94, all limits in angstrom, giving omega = 0.98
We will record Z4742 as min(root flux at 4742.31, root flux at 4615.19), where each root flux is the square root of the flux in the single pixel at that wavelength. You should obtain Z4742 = 4.81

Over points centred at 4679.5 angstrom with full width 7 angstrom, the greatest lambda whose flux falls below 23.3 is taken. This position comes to 4682.63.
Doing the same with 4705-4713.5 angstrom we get 4712.92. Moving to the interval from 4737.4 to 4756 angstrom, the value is 4754.34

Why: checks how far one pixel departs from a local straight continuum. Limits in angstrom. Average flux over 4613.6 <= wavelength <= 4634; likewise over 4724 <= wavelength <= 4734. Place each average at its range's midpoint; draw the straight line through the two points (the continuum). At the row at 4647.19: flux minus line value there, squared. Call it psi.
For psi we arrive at 18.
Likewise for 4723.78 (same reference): 6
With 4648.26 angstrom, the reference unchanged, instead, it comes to 5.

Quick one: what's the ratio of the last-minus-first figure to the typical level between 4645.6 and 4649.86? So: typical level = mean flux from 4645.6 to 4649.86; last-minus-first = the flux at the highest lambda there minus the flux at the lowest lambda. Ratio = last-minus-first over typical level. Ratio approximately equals 0.21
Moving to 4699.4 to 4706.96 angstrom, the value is -0.13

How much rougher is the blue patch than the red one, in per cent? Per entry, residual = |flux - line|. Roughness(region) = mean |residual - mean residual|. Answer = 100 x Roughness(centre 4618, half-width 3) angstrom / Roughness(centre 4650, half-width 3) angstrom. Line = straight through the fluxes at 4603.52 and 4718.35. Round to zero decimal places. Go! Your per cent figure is 131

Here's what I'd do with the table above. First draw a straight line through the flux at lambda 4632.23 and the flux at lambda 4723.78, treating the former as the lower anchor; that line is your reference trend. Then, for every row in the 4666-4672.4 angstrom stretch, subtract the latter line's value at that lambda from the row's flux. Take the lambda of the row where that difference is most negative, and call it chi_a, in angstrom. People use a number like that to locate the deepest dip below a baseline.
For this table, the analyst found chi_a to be 4666.49 angstrom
